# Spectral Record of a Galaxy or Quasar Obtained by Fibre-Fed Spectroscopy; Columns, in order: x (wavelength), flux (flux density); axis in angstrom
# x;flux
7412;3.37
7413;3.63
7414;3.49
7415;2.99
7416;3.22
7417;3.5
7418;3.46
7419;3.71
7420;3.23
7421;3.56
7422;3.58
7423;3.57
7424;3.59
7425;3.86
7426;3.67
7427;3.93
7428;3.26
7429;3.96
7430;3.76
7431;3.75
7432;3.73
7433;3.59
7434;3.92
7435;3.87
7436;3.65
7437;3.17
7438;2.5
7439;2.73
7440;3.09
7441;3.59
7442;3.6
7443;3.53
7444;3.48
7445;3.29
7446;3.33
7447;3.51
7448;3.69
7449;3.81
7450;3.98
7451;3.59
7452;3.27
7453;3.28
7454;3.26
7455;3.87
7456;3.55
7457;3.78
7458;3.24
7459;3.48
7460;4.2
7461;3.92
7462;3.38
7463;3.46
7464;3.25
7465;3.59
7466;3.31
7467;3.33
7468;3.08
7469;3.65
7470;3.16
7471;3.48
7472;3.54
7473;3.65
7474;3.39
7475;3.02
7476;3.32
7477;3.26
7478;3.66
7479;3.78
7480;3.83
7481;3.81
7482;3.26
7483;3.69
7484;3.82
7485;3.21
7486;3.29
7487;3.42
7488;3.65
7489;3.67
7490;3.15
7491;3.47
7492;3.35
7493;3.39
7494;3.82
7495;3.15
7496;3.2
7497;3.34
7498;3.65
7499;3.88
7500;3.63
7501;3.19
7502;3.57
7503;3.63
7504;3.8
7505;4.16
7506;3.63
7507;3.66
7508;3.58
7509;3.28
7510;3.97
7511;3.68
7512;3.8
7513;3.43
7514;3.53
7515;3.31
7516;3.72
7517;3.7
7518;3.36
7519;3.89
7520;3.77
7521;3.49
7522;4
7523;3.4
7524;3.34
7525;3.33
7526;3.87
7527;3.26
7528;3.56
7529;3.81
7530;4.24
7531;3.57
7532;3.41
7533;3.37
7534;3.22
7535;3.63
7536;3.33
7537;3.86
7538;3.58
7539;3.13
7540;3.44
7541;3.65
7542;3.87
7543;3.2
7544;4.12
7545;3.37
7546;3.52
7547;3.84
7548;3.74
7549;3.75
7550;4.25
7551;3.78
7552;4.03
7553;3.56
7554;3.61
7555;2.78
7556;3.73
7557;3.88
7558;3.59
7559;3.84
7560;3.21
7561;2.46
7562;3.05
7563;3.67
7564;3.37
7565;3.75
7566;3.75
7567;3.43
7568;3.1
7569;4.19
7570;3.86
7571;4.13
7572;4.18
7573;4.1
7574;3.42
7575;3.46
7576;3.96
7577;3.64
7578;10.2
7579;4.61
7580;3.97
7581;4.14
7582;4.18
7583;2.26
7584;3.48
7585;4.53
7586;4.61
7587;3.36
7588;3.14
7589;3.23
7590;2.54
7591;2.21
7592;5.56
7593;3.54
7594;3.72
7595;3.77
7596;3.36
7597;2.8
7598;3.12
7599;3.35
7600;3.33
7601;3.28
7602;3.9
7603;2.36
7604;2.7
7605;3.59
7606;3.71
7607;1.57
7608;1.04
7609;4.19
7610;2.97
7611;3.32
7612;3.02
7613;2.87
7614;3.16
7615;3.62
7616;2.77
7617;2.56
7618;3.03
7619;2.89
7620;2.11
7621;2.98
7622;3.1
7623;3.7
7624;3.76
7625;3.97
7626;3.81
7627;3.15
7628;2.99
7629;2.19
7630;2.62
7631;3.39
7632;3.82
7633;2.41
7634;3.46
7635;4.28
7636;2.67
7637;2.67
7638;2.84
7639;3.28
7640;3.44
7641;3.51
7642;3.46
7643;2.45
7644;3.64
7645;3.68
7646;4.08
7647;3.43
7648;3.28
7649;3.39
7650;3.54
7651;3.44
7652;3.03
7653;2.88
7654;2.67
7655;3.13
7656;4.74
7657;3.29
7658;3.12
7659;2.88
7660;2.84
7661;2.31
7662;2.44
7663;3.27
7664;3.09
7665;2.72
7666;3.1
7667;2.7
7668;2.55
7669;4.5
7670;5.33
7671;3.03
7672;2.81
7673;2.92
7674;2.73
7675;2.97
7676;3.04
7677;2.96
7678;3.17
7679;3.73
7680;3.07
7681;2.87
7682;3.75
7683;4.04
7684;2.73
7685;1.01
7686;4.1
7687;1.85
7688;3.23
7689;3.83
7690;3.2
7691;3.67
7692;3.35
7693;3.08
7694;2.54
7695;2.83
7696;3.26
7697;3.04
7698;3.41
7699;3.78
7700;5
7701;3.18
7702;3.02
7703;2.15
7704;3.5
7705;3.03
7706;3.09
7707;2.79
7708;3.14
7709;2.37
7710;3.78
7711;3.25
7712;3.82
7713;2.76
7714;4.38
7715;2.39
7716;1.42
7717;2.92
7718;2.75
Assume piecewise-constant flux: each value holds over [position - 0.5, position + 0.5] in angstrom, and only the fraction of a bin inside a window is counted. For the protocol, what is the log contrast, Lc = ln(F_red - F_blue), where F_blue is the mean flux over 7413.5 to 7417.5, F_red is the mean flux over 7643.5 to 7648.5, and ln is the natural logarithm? -1.13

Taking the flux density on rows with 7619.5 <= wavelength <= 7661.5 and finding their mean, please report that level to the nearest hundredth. 3.22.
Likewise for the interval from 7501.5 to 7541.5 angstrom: 3.60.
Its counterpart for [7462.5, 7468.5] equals 3.34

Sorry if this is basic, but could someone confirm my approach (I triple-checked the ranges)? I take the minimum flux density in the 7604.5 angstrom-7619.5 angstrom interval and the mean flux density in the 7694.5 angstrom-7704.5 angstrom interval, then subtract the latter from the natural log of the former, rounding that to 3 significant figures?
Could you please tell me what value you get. -3.28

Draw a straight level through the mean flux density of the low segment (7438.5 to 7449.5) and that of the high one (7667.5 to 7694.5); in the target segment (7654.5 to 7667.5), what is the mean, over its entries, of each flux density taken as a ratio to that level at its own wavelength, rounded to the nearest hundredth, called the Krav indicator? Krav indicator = 0.95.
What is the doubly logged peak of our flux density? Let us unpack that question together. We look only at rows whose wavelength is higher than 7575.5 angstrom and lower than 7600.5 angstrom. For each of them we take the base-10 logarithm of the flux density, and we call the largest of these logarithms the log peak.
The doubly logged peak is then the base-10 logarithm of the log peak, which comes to 0.00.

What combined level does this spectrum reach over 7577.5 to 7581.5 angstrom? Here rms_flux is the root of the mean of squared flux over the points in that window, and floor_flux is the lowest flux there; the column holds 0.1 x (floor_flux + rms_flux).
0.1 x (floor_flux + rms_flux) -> 1.03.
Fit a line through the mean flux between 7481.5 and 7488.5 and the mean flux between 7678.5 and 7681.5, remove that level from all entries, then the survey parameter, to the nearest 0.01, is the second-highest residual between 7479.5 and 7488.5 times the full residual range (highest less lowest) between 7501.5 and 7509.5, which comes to 0.30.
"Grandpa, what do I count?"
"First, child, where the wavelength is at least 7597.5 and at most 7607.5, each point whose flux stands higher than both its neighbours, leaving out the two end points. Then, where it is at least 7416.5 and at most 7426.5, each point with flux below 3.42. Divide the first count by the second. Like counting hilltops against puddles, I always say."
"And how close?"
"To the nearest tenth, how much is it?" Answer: 3.0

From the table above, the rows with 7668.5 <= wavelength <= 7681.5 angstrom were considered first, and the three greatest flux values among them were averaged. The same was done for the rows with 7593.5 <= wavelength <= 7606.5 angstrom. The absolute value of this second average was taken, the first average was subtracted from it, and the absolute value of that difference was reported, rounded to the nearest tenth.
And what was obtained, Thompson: 0.7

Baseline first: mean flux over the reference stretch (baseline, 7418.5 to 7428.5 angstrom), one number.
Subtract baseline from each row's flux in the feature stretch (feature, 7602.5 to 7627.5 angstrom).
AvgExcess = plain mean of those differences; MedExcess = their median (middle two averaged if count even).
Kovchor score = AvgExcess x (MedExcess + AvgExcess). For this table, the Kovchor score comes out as 0.63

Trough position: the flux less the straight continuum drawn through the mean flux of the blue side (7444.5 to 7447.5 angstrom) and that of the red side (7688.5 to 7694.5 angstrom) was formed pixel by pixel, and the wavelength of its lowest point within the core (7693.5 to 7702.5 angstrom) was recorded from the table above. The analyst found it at 7694 angstrom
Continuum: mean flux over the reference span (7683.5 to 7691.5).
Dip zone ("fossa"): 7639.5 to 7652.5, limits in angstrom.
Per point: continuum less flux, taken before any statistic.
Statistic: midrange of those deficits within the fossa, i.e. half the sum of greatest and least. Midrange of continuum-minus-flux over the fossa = -0.3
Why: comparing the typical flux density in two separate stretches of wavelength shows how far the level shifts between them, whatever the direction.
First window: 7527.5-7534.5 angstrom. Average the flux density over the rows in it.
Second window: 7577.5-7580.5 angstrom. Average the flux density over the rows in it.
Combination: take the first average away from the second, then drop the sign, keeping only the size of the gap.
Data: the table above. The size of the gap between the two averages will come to 2.66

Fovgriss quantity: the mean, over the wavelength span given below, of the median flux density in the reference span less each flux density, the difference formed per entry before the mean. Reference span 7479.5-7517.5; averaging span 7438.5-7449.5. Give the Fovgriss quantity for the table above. 0.21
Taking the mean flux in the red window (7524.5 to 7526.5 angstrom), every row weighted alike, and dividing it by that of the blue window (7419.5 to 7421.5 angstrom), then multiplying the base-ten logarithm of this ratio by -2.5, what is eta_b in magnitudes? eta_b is -0.06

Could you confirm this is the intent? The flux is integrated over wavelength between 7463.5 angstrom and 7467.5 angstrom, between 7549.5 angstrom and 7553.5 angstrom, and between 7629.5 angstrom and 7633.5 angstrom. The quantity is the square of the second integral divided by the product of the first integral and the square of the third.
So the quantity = 0.121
